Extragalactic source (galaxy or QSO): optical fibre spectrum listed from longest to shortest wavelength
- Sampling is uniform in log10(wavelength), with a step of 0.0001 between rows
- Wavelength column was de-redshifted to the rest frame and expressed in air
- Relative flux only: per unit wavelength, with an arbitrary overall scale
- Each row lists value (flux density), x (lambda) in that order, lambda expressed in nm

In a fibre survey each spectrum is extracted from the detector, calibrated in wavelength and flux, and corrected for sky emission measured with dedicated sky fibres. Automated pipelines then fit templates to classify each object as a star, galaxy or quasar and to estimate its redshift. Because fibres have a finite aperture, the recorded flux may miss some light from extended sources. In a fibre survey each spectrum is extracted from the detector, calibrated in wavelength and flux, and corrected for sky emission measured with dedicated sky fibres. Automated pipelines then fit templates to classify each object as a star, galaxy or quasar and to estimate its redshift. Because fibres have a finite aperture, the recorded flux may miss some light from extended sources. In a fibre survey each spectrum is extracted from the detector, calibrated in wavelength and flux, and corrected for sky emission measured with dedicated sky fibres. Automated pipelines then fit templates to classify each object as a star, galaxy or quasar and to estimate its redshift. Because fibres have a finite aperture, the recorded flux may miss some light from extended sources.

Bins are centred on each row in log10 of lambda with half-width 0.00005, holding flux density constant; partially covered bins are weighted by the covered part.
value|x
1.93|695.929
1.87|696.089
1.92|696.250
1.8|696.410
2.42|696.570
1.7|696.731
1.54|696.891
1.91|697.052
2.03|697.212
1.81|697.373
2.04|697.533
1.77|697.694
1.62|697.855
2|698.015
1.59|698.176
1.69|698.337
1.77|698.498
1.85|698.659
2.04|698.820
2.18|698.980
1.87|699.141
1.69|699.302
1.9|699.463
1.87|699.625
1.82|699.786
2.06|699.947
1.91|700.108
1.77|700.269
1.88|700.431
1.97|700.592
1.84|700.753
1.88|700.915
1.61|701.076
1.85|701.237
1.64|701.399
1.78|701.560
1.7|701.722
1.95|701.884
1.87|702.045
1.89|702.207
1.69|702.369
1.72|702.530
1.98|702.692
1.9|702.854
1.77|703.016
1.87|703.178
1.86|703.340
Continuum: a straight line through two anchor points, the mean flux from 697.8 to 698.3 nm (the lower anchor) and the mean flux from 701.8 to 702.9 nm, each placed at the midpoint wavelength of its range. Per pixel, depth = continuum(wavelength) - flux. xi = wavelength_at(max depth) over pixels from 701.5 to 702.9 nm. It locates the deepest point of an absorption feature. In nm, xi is 702.369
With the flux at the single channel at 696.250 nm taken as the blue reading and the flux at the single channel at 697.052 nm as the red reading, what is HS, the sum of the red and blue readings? 3.83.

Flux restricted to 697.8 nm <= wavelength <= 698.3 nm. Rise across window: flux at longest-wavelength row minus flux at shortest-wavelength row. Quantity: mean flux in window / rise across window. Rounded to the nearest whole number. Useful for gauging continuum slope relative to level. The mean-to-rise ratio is -58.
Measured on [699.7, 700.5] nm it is 31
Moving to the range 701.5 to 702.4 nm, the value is -20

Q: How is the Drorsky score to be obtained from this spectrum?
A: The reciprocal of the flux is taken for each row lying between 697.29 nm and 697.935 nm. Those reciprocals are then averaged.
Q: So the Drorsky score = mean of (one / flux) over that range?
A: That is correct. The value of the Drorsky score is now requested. 0.556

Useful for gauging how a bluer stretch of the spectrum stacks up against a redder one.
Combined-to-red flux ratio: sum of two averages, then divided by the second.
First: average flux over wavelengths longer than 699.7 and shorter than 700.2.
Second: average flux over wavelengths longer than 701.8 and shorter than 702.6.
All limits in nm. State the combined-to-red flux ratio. 2.06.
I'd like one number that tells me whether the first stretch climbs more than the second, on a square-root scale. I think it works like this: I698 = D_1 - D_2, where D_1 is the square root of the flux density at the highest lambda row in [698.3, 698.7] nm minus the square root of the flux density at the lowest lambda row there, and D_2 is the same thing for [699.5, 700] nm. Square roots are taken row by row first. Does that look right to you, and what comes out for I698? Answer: -0.01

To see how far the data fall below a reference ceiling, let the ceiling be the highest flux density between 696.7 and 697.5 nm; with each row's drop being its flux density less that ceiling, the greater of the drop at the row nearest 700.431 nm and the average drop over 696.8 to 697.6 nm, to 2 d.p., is -0.15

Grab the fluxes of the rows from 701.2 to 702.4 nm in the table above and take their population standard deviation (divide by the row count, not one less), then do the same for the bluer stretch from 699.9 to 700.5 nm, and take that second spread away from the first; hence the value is 0.000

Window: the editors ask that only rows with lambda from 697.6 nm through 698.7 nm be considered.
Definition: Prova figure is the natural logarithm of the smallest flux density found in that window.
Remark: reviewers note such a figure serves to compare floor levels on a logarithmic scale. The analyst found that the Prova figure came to 0.46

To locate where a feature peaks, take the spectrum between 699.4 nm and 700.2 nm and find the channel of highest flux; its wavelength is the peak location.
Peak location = 699.947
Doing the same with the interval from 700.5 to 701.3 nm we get 700.592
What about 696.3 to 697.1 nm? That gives 696.570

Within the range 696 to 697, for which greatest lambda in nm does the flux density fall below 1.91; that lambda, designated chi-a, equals 696.891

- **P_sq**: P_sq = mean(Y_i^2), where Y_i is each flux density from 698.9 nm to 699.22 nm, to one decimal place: 4.1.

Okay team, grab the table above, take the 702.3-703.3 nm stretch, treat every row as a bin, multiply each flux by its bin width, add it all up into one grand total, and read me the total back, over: 1.8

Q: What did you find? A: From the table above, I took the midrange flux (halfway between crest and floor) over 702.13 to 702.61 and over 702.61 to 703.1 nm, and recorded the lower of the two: 1.79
